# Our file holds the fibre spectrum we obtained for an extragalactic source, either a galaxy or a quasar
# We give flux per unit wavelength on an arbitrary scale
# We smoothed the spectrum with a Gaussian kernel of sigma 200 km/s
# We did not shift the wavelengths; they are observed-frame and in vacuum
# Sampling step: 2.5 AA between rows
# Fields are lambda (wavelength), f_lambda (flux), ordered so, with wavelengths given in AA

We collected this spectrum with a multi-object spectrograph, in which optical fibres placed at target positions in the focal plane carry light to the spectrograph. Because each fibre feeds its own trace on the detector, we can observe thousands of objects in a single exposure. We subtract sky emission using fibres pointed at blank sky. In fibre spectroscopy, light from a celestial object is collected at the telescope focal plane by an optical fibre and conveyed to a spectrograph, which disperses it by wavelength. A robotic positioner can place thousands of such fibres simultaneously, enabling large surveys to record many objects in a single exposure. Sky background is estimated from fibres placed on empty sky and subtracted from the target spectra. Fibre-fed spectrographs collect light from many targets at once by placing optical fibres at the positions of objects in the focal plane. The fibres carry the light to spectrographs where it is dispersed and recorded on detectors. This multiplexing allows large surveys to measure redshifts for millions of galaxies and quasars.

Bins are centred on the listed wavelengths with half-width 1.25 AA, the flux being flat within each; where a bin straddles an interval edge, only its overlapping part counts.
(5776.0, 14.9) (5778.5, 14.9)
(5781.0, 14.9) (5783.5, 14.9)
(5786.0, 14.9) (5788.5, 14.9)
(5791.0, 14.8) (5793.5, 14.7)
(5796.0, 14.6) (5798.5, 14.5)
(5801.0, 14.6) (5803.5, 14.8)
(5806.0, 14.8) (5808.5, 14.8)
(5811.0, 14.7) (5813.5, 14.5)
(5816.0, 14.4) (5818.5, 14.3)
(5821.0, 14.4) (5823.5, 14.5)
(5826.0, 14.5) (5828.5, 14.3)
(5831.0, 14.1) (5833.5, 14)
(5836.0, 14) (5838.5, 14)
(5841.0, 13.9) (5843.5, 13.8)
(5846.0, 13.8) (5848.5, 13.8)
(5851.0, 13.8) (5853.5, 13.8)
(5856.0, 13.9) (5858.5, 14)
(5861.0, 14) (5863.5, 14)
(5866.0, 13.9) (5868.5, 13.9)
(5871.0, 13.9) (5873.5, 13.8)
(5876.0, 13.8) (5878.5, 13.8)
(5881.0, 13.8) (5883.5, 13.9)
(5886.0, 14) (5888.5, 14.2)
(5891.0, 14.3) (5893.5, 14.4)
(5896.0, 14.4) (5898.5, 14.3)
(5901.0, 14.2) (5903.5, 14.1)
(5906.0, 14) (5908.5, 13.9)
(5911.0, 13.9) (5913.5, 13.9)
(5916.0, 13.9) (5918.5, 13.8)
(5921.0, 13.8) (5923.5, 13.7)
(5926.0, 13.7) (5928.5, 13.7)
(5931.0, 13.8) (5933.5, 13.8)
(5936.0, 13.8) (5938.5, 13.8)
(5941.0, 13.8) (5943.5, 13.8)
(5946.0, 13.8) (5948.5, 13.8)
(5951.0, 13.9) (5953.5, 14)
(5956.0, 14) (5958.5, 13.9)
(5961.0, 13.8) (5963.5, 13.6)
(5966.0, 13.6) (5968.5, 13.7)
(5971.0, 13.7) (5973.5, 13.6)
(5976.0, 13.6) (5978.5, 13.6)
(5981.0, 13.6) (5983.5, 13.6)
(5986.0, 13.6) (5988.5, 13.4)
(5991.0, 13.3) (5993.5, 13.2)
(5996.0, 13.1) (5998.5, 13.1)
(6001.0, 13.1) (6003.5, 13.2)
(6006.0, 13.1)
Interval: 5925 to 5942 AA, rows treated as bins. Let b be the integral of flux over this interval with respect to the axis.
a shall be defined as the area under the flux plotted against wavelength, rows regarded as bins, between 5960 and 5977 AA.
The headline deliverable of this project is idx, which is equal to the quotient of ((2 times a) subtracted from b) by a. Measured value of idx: -0.99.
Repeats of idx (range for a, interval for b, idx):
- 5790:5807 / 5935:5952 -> -1.06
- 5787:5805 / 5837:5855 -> -1.06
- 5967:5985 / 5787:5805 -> -0.92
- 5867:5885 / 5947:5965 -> -1.00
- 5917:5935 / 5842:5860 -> -0.99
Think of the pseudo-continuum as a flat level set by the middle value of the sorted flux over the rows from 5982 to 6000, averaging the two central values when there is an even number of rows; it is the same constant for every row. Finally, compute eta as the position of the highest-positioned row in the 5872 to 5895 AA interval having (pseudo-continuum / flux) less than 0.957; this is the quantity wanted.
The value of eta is 5893.5 AA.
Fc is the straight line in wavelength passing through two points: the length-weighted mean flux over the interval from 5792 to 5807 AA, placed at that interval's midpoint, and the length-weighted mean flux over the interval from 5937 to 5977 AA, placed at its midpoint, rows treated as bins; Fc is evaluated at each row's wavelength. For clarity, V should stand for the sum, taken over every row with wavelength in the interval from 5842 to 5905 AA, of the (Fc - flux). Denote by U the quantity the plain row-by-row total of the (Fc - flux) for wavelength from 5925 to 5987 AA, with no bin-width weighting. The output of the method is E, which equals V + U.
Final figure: 7.6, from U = 0.9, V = 6.6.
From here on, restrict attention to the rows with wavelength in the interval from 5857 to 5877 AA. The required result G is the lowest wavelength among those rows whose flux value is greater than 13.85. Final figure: 5858.5 AA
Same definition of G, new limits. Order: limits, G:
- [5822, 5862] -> 5823.5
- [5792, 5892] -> 5793.5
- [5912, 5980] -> 5913.5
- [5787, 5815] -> 5788.5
